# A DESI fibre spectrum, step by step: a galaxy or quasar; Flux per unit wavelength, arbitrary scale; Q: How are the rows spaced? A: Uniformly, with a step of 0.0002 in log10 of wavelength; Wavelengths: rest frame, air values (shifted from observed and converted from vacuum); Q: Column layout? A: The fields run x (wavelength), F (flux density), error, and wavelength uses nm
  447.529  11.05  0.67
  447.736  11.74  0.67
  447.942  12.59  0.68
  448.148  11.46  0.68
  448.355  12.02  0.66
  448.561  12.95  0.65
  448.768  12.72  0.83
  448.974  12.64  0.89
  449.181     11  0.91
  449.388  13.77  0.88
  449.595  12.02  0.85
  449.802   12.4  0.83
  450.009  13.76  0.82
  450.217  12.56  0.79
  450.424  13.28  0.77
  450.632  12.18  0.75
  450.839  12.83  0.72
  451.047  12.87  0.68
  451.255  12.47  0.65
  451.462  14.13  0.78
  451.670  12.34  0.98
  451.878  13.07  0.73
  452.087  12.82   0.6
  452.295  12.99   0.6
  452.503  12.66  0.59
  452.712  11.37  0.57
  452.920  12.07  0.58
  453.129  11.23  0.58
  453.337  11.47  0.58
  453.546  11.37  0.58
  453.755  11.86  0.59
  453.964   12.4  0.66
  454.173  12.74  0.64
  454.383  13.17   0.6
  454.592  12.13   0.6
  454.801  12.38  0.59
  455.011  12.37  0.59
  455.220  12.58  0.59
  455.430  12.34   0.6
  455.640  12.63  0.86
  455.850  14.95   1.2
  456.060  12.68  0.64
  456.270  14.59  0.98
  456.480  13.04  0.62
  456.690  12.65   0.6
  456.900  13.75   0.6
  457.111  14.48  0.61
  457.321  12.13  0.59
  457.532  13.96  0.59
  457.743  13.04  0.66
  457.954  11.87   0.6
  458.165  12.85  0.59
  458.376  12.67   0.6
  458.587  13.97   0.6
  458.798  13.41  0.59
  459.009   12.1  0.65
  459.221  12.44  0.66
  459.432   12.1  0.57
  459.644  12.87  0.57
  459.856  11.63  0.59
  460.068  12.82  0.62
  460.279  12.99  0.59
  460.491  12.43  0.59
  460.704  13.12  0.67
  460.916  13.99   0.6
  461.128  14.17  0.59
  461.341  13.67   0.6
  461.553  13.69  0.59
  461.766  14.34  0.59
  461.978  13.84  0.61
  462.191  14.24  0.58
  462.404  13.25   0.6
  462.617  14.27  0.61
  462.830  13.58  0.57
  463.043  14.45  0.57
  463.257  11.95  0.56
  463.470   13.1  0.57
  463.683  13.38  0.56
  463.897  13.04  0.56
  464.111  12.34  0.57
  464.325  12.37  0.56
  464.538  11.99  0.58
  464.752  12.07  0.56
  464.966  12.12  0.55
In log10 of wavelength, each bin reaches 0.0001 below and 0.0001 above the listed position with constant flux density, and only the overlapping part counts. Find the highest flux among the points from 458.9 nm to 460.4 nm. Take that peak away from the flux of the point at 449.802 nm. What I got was -0.59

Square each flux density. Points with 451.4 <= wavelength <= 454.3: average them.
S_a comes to 152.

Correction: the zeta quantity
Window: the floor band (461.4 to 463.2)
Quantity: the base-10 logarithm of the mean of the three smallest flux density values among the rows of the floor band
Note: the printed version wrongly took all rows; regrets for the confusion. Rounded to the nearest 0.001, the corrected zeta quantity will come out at 1.131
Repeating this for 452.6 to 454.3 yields 1.054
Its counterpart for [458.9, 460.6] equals 1.077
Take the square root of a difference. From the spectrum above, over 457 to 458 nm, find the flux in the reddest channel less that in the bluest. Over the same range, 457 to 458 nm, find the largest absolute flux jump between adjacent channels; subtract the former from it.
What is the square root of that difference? 2.2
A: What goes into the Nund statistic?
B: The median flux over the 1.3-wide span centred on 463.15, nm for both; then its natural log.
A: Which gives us 2.601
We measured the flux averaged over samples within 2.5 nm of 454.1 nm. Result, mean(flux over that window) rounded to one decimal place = 12.6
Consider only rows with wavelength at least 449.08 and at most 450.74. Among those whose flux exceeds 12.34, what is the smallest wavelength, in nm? 449.388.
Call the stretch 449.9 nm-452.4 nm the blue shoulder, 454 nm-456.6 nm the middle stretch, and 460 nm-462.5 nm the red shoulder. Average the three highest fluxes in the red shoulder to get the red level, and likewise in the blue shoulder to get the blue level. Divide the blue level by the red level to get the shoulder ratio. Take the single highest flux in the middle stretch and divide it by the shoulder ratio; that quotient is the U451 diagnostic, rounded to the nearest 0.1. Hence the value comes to 15.5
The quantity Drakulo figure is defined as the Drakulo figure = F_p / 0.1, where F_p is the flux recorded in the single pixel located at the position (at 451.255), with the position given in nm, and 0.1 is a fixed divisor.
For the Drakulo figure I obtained 125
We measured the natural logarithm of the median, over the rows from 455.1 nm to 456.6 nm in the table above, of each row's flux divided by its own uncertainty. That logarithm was 2.99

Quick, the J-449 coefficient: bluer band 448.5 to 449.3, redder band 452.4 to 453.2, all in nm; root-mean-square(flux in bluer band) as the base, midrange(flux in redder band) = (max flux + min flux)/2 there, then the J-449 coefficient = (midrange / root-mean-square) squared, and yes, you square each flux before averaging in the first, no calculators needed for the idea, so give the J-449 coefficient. 0.94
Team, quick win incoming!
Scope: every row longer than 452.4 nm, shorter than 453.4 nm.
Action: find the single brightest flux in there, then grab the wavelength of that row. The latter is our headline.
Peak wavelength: 452.503 nm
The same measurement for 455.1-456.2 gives 455.850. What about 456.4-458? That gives 457.111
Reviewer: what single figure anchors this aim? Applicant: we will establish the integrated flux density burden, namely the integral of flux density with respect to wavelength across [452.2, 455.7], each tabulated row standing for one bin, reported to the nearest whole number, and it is 43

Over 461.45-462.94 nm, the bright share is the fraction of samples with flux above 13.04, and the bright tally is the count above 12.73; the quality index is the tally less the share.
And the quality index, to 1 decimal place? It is 6.0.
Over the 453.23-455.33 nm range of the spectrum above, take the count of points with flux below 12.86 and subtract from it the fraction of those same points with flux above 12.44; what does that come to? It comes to 9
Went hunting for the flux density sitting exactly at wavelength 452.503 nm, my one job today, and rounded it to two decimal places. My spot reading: 12.66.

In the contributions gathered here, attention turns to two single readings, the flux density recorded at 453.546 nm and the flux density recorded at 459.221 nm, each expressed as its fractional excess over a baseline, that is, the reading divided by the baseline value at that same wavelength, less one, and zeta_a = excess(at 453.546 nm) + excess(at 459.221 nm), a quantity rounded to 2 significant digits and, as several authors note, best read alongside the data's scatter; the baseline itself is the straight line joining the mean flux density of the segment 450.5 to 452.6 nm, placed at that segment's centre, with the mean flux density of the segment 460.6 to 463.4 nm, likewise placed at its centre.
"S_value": -0.20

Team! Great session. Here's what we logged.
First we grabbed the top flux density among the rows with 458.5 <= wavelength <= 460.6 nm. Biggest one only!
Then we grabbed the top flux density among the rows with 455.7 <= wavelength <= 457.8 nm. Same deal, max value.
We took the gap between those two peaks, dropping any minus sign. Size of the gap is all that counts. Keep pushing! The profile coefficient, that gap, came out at 1.0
